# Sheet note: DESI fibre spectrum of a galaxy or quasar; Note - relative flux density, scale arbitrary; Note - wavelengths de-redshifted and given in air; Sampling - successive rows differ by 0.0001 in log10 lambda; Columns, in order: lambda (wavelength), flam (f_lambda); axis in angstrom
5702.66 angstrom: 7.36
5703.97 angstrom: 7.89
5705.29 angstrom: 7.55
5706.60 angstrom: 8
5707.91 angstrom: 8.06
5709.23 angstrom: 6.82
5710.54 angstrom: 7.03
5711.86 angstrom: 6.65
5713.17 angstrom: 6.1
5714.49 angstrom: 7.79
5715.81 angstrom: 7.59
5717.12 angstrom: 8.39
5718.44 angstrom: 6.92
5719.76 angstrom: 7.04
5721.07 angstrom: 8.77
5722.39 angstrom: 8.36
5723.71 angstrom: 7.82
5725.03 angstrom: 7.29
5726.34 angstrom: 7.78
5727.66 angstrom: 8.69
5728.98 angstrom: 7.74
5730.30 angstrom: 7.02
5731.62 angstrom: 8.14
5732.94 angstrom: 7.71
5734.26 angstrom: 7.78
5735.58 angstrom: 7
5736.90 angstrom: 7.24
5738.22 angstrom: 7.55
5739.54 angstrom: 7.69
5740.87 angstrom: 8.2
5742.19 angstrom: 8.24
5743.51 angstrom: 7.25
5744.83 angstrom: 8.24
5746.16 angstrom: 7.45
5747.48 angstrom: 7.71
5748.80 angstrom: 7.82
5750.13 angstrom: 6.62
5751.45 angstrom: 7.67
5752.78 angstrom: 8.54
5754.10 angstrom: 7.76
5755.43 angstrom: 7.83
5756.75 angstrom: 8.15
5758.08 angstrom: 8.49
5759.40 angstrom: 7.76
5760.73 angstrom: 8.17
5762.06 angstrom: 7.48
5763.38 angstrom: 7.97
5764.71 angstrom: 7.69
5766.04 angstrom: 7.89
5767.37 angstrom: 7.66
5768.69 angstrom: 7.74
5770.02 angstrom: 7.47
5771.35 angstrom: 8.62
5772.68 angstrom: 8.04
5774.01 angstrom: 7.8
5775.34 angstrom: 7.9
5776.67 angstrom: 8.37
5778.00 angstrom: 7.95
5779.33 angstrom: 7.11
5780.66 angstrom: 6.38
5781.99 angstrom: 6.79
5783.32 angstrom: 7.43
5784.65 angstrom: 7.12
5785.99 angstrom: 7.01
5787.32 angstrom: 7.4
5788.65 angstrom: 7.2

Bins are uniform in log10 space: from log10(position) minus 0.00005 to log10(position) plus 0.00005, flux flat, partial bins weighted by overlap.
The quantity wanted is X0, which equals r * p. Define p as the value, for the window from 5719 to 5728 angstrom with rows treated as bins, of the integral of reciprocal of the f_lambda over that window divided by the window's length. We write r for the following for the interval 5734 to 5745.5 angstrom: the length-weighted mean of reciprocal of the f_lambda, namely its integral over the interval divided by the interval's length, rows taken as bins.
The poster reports 0.0166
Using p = 0.1270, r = 0.131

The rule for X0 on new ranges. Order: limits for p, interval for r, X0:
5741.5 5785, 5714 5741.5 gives 0.0169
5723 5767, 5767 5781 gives 0.0167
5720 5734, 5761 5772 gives 0.0163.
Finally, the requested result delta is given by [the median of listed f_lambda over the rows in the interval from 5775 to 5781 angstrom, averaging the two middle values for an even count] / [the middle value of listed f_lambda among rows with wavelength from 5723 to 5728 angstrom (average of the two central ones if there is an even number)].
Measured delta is 1.01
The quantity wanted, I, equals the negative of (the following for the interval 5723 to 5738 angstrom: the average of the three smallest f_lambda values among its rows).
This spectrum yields -7.1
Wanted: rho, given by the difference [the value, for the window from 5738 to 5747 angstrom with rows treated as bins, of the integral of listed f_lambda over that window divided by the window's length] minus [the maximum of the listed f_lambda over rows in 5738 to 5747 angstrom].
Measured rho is -0.43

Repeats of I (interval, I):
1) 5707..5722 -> -6.5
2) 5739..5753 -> -7.1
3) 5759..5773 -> -7.5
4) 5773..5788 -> -6.7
